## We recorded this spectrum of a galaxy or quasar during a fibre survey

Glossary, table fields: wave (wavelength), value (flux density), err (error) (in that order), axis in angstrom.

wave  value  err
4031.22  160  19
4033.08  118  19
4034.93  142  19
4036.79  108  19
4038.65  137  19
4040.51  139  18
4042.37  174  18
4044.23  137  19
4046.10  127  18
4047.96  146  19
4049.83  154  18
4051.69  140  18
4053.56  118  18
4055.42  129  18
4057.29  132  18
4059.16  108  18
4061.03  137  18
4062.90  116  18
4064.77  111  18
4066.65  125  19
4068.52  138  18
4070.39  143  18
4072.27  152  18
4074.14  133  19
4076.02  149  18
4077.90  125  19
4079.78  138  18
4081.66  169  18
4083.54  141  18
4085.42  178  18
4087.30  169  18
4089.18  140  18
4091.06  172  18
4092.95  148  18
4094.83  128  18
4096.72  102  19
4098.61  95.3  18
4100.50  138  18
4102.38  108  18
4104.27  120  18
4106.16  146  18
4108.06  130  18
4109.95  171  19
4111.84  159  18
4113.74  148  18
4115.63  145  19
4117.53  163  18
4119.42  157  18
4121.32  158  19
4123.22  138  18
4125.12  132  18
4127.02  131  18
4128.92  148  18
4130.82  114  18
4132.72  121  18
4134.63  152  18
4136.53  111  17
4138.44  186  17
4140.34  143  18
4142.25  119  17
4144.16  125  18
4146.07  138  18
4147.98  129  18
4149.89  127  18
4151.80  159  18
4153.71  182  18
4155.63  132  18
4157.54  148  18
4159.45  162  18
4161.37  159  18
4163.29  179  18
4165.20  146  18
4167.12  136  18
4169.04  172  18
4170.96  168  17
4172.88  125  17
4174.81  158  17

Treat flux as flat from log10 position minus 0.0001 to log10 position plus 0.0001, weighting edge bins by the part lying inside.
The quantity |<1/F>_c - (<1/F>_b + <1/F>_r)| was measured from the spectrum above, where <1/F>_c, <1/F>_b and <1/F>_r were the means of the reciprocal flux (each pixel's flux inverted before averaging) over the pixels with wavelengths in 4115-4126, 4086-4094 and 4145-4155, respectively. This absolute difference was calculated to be 0.0066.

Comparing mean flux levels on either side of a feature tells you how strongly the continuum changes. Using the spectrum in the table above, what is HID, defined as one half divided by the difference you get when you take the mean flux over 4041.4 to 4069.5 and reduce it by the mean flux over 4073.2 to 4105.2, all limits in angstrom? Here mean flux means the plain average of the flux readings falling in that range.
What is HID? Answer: -0.089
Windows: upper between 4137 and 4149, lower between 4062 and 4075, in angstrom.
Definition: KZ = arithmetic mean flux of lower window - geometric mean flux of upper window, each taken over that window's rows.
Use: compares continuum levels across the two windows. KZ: -7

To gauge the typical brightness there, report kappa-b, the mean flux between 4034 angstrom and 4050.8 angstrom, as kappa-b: 140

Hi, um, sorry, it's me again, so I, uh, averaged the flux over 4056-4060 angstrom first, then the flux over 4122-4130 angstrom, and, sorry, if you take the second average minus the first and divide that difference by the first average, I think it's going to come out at 0.14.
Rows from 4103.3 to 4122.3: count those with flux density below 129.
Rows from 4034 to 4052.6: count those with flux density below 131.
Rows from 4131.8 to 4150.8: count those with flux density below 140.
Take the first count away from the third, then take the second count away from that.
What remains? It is 4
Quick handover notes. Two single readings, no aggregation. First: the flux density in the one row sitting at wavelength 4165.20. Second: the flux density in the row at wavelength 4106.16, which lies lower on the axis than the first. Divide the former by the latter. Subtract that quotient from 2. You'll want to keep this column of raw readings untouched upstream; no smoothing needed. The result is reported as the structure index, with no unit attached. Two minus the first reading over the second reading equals 1.00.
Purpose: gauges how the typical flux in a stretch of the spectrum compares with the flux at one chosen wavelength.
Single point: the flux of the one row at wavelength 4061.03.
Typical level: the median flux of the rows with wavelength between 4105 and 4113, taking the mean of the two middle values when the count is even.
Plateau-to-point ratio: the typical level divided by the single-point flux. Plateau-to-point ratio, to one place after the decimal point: 1.1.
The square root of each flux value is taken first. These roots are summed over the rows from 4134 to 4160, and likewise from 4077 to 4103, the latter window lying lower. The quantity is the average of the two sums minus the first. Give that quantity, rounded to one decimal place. -1.4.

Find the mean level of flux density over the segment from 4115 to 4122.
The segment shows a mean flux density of 156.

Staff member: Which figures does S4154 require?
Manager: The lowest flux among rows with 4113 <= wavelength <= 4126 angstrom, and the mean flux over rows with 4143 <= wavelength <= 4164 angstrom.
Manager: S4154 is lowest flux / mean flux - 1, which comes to -0.11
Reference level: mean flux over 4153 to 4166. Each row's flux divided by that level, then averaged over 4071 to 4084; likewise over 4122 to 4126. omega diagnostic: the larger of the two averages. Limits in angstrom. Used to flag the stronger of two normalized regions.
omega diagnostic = 0.91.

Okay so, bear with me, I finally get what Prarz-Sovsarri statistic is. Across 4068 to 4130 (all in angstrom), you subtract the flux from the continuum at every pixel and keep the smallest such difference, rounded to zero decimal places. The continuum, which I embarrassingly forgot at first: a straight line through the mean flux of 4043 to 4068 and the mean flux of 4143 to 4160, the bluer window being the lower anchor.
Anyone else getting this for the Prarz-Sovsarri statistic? -44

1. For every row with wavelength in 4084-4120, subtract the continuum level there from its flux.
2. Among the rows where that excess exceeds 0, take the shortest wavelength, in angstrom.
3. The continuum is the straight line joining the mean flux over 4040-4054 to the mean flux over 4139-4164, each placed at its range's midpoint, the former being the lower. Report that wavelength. 4085.42 angstrom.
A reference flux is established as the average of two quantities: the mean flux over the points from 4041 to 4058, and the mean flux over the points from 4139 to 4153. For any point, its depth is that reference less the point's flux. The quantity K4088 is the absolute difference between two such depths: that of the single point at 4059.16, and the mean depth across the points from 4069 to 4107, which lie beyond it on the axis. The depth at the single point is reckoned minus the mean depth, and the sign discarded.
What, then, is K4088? 32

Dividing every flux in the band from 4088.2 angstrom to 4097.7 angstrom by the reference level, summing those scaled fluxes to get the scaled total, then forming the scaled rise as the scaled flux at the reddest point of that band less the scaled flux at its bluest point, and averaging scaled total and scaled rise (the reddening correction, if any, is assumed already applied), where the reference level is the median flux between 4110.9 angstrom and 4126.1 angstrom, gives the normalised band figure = 2.1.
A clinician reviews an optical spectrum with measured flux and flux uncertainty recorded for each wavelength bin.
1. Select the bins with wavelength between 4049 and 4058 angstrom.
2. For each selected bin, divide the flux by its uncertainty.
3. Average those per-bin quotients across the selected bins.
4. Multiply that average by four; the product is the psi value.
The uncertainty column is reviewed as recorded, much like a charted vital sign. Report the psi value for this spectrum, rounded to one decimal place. 29.9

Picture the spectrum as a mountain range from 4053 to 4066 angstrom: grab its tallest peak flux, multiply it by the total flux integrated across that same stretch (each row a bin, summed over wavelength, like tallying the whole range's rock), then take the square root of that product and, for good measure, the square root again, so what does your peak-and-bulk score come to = 21.6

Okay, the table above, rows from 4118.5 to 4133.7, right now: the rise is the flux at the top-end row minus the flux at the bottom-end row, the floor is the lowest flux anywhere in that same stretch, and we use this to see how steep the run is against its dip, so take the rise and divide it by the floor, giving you -0.32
